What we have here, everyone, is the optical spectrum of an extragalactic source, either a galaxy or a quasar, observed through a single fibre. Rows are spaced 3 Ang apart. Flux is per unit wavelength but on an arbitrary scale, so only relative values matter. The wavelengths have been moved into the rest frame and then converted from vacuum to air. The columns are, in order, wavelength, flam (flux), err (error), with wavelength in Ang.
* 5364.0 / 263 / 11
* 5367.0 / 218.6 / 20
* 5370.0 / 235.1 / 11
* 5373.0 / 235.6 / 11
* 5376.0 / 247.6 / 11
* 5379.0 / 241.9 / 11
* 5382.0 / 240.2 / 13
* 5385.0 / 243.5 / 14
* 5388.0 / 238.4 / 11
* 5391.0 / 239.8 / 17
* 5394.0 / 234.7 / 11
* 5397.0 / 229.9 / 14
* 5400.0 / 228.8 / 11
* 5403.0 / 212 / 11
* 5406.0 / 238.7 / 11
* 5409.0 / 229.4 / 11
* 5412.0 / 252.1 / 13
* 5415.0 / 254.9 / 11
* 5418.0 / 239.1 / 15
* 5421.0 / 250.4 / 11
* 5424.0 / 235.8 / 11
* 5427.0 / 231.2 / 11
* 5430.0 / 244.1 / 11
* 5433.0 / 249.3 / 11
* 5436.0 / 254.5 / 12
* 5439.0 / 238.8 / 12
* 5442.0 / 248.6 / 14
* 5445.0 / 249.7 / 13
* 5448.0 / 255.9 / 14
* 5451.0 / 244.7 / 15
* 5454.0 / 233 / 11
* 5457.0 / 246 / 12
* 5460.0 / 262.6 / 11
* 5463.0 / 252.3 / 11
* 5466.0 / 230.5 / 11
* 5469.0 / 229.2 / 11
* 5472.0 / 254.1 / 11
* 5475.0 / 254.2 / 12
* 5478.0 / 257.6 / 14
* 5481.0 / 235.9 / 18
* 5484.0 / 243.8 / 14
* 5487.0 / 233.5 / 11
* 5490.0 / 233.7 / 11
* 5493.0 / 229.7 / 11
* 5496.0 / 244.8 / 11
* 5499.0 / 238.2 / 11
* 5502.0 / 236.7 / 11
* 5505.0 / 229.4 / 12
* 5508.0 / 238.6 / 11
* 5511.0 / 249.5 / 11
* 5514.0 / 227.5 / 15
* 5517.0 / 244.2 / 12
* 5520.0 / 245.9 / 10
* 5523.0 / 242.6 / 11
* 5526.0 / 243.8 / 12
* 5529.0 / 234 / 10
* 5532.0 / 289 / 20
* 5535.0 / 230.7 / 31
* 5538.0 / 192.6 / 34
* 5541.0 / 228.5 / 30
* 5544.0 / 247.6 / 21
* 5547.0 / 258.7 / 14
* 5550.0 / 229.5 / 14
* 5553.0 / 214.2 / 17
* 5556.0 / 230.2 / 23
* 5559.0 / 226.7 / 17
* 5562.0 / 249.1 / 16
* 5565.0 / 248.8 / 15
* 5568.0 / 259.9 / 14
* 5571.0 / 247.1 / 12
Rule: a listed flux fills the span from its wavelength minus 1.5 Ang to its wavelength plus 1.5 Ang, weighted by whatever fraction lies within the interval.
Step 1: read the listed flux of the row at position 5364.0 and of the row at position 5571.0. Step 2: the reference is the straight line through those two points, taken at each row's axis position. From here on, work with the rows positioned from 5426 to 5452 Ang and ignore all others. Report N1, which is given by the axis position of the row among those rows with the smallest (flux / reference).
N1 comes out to 5427.0 Ang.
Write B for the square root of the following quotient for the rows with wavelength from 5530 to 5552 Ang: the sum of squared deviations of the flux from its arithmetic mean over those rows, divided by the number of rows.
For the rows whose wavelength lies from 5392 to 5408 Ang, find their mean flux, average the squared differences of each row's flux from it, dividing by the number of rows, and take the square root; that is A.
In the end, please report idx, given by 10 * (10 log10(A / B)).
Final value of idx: -48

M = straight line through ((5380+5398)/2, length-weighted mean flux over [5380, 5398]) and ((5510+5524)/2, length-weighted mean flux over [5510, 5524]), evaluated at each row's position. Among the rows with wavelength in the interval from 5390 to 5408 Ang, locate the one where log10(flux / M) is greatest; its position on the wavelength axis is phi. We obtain 5391.0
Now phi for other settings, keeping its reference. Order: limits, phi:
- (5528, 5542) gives 5532.0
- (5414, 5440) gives 5415.0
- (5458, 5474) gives 5460.0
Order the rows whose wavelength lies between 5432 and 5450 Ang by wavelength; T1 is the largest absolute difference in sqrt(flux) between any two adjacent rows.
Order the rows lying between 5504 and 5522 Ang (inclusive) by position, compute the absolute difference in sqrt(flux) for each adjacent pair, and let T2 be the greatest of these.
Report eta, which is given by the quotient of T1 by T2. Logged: 0.70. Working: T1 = 0.50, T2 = 0.71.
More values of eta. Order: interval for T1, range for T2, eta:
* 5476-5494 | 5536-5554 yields 0.56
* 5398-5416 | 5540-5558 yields 0.95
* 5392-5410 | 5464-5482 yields 1.11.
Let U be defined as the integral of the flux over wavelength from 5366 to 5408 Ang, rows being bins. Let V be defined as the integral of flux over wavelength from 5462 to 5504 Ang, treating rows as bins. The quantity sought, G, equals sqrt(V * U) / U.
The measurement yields 1.01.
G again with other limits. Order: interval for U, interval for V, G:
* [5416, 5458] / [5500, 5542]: 0.99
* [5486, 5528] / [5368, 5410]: 0.99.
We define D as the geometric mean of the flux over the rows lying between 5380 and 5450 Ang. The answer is 241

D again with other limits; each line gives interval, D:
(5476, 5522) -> 239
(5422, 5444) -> 243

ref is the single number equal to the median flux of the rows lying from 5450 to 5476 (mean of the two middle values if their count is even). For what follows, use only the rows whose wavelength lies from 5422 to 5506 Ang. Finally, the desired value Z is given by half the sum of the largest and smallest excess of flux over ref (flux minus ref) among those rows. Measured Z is -0.1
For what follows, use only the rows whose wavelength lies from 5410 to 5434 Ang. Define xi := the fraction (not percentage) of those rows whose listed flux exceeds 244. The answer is 0.6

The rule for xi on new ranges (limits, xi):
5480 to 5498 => 0.2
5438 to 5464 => 0.8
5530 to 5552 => 0.4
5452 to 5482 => 0.6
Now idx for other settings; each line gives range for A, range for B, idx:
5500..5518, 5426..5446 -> 2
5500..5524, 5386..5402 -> 22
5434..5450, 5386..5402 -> 14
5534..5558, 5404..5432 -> 33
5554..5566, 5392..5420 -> -7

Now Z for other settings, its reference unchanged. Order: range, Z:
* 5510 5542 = -5.2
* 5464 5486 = -2.6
